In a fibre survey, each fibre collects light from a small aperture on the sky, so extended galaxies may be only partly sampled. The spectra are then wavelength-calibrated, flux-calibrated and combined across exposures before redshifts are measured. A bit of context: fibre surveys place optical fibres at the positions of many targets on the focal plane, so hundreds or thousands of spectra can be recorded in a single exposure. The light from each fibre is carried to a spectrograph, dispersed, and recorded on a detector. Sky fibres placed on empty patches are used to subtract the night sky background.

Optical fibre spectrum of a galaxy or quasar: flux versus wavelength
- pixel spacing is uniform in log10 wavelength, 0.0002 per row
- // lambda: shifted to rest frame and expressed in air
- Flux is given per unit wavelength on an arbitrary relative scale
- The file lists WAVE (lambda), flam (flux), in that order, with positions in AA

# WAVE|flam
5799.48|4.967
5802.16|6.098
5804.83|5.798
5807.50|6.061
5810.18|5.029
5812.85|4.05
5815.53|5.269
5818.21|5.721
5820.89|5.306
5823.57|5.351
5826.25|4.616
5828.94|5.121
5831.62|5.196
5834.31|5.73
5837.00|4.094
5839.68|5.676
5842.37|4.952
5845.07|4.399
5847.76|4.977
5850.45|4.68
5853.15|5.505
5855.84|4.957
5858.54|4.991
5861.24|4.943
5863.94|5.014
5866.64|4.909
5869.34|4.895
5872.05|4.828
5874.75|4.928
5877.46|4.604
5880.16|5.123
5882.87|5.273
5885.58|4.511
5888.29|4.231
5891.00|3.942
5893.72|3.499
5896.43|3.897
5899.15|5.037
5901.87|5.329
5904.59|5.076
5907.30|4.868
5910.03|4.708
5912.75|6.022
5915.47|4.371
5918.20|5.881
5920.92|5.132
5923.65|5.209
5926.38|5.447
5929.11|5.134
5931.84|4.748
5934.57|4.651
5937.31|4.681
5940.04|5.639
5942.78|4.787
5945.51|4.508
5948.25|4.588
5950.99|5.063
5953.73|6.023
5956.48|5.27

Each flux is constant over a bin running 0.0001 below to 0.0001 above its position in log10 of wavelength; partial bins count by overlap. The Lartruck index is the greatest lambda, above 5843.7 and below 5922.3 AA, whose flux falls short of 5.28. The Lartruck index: 5920.92 AA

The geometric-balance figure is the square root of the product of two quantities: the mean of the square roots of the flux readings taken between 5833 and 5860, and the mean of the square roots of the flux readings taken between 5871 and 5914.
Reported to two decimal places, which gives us 2.20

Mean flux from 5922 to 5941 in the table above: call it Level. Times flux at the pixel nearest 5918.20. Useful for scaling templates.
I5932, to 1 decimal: 29.8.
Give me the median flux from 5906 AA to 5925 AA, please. 5.13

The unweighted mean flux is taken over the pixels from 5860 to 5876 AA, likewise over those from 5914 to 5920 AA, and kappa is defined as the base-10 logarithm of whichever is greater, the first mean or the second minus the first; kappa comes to 0.692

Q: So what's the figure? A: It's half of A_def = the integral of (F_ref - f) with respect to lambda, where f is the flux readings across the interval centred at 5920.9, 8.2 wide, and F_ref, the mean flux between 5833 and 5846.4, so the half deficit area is -1.8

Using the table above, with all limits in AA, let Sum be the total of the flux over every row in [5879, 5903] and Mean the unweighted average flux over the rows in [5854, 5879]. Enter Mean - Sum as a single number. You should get -36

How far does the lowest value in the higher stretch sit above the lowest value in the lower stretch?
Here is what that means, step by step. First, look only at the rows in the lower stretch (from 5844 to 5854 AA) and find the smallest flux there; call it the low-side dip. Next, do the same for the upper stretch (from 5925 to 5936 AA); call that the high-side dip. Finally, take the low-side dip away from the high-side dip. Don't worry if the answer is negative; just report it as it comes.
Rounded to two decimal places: 0.25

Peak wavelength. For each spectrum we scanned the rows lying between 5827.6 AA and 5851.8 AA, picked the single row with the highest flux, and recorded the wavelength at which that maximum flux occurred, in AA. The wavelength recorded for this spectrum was 5834.31 AA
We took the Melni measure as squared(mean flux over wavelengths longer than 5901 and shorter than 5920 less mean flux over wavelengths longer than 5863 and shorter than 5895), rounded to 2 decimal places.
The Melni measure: 0.28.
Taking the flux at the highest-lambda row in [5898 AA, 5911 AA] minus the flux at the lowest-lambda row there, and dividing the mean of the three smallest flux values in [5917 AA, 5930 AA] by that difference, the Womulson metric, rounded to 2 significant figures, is -16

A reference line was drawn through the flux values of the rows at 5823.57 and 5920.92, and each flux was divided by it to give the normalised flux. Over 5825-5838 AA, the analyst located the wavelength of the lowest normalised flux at 5837.00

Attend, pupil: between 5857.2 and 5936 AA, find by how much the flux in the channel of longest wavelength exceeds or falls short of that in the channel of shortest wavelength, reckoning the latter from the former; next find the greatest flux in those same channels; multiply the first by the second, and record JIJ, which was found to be -2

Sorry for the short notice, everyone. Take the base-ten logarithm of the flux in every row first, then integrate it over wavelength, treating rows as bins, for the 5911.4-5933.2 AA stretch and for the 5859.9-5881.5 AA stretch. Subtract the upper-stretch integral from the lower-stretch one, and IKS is -0.7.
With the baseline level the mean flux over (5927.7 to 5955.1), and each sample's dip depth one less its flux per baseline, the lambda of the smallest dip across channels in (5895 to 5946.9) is 5912.75 AA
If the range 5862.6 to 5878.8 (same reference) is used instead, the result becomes 5863.94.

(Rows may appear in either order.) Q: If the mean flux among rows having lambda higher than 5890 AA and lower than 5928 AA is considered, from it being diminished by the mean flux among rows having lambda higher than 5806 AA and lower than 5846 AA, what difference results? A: -0.22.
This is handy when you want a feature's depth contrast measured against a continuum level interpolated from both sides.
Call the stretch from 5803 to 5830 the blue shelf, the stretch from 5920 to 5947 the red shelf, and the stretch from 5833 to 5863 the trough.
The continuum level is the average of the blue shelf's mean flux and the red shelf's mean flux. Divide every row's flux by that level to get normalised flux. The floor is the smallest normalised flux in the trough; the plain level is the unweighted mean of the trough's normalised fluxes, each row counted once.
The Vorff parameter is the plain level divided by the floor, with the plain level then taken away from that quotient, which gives 0.24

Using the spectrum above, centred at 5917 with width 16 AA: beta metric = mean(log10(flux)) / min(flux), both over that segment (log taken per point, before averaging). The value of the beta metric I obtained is 0.164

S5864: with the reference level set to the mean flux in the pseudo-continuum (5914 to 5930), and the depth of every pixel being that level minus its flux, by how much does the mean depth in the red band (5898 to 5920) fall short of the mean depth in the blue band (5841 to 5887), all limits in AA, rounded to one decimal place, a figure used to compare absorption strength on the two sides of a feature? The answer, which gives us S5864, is 0.3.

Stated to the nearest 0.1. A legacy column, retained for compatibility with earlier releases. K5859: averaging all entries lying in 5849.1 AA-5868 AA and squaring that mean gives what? 25.0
